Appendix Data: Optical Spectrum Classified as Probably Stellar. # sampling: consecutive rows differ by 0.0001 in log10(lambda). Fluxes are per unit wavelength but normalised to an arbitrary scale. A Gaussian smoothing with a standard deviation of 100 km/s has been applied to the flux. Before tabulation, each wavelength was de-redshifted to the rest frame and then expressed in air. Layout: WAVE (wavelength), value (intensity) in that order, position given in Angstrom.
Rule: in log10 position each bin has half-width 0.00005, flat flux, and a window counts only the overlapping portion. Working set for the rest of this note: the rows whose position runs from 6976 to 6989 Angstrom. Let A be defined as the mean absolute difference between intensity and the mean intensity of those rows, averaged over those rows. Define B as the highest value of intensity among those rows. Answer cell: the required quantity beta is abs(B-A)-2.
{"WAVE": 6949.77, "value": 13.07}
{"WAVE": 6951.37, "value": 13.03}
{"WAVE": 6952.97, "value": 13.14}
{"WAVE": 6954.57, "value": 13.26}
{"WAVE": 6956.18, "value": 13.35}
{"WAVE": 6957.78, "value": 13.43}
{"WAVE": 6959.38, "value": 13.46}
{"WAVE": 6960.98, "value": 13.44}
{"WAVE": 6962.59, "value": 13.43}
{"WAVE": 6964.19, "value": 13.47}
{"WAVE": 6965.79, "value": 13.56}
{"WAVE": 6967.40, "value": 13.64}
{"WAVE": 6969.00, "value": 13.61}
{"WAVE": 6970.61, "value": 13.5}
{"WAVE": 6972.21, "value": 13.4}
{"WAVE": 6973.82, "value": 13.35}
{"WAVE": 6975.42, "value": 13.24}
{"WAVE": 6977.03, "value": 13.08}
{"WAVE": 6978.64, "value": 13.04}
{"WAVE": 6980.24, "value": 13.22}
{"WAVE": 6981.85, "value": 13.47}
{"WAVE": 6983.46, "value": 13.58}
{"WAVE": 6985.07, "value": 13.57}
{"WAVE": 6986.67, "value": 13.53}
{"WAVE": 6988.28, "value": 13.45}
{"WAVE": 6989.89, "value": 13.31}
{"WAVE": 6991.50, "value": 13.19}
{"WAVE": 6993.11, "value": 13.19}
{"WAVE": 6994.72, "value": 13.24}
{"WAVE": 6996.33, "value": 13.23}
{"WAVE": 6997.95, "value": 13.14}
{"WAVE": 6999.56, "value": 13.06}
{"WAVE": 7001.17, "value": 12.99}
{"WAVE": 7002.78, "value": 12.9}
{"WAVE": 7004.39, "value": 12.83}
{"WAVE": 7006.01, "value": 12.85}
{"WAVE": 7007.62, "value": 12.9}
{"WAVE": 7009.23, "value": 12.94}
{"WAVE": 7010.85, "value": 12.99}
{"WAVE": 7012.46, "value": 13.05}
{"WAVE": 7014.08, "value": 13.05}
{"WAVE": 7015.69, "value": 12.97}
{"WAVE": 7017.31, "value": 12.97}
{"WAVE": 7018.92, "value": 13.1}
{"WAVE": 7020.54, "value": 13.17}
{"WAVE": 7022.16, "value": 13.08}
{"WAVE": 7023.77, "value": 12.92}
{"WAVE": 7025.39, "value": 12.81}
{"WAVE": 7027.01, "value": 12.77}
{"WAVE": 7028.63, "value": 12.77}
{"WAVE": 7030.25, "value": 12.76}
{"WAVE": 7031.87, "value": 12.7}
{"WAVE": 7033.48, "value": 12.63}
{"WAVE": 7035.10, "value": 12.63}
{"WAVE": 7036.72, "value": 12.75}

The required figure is 11.4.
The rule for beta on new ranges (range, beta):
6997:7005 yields 11.0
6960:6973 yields 11.6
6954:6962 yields 11.4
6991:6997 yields 11.2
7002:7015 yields 11.0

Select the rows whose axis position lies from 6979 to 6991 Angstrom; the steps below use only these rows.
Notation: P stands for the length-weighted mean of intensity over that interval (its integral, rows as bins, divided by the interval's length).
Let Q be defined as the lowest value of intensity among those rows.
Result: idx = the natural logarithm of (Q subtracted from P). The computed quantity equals -1.5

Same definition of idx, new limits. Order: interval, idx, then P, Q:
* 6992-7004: -1.6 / 13.1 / 12.9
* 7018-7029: -1.7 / 13.0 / 12.77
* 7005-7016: -2.2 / 13.0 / 12.85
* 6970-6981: -1.5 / 13.3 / 13.04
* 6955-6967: -2.4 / 13.4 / 13.35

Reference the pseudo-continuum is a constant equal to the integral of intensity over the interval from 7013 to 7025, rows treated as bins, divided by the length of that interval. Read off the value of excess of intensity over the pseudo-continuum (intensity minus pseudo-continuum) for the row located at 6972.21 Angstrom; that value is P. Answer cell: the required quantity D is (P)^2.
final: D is 0.14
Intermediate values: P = 0.37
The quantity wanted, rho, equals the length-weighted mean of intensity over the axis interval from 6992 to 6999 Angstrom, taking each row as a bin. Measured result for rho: 13.2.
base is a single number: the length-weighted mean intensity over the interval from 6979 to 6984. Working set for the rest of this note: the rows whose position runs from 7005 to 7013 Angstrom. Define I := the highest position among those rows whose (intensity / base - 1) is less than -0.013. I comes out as 7012.46 Angstrom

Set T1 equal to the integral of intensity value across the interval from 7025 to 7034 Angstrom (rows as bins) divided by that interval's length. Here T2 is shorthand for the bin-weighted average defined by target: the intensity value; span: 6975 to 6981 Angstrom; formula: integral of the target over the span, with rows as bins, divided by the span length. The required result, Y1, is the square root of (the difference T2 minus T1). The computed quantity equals 0.63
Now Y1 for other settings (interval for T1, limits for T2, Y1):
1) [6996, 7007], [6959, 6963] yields 0.67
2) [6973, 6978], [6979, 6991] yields 0.48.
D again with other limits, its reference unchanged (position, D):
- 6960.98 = 0.17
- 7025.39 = 0.05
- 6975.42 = 0.04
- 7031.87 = 0.11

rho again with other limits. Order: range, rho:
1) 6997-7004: 13.0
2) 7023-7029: 12.8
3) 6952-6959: 13.3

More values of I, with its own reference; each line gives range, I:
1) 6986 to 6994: 6993.11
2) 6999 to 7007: 7006.01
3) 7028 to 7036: 7035.10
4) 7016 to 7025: 7023.77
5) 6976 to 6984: 6978.64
